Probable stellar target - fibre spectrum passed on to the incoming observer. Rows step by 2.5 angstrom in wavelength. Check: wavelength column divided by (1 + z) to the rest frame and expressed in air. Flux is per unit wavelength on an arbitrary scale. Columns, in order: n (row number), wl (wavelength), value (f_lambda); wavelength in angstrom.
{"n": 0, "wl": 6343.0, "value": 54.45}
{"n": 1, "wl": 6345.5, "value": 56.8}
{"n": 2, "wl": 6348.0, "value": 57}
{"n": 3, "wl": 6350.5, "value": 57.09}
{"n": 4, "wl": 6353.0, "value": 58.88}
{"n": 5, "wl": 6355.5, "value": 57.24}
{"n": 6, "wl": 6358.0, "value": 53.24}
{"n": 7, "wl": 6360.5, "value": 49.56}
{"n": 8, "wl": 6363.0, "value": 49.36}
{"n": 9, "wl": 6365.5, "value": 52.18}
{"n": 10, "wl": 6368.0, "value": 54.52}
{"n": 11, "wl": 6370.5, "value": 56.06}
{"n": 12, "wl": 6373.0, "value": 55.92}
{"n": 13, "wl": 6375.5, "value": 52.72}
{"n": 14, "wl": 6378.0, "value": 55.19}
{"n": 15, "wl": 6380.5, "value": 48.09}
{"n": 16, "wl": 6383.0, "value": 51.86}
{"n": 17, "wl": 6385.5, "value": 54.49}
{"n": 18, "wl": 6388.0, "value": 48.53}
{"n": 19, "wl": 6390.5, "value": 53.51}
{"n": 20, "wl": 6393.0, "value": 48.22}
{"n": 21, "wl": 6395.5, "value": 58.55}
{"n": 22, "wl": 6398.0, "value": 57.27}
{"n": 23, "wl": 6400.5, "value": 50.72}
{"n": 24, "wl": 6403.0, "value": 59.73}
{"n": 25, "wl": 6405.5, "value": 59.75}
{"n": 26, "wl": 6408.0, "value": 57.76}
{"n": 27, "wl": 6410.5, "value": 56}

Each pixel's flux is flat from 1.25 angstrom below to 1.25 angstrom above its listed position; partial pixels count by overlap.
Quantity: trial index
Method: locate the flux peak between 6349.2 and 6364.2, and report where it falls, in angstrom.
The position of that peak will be 6353.0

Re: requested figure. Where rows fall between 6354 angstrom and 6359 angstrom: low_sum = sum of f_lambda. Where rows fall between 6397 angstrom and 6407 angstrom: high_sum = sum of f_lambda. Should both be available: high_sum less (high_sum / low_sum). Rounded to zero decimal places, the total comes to 225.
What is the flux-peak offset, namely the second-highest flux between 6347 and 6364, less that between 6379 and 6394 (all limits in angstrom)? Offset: 4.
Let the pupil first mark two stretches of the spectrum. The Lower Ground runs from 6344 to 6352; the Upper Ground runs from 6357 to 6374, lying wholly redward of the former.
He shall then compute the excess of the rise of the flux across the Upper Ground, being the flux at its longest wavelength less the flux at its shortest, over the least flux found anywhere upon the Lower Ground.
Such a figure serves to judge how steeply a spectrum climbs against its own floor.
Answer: -54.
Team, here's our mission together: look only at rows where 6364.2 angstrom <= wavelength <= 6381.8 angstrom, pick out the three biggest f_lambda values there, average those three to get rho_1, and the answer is 56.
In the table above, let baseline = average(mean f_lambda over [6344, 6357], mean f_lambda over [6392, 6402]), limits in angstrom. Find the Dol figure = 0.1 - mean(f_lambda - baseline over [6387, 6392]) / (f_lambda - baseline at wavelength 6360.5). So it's -0.7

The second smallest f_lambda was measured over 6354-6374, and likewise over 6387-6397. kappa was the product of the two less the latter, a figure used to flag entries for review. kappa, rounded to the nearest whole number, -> 2357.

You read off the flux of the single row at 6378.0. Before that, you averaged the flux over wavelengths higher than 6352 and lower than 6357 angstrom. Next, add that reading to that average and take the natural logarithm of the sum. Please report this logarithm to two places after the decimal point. 4.73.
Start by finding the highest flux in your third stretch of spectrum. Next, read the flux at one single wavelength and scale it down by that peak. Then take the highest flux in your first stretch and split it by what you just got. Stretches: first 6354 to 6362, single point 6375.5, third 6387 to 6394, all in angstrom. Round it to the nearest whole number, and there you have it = 58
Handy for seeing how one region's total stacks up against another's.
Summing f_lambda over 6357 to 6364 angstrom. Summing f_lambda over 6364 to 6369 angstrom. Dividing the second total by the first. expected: 0.70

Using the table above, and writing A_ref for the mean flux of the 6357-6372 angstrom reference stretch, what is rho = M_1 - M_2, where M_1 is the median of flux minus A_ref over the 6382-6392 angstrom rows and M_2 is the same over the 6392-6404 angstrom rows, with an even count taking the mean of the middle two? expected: -4.6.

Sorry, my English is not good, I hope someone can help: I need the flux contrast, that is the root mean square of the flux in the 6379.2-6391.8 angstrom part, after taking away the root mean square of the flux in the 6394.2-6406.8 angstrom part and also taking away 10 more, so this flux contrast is -16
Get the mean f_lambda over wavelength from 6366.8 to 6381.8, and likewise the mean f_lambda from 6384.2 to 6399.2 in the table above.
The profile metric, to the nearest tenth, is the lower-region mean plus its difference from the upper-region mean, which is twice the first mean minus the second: 54.1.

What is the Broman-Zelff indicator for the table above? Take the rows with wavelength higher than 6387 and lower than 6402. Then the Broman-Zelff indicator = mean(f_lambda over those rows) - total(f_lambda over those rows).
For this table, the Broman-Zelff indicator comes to -264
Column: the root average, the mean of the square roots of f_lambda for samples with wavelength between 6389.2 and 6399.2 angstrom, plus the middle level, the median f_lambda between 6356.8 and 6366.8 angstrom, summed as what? 58.2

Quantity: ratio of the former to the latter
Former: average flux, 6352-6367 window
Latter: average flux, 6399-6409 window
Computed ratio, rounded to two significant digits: 0.94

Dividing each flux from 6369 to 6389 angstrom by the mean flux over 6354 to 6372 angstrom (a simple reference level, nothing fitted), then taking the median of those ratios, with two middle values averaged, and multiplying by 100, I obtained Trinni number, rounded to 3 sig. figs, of 101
